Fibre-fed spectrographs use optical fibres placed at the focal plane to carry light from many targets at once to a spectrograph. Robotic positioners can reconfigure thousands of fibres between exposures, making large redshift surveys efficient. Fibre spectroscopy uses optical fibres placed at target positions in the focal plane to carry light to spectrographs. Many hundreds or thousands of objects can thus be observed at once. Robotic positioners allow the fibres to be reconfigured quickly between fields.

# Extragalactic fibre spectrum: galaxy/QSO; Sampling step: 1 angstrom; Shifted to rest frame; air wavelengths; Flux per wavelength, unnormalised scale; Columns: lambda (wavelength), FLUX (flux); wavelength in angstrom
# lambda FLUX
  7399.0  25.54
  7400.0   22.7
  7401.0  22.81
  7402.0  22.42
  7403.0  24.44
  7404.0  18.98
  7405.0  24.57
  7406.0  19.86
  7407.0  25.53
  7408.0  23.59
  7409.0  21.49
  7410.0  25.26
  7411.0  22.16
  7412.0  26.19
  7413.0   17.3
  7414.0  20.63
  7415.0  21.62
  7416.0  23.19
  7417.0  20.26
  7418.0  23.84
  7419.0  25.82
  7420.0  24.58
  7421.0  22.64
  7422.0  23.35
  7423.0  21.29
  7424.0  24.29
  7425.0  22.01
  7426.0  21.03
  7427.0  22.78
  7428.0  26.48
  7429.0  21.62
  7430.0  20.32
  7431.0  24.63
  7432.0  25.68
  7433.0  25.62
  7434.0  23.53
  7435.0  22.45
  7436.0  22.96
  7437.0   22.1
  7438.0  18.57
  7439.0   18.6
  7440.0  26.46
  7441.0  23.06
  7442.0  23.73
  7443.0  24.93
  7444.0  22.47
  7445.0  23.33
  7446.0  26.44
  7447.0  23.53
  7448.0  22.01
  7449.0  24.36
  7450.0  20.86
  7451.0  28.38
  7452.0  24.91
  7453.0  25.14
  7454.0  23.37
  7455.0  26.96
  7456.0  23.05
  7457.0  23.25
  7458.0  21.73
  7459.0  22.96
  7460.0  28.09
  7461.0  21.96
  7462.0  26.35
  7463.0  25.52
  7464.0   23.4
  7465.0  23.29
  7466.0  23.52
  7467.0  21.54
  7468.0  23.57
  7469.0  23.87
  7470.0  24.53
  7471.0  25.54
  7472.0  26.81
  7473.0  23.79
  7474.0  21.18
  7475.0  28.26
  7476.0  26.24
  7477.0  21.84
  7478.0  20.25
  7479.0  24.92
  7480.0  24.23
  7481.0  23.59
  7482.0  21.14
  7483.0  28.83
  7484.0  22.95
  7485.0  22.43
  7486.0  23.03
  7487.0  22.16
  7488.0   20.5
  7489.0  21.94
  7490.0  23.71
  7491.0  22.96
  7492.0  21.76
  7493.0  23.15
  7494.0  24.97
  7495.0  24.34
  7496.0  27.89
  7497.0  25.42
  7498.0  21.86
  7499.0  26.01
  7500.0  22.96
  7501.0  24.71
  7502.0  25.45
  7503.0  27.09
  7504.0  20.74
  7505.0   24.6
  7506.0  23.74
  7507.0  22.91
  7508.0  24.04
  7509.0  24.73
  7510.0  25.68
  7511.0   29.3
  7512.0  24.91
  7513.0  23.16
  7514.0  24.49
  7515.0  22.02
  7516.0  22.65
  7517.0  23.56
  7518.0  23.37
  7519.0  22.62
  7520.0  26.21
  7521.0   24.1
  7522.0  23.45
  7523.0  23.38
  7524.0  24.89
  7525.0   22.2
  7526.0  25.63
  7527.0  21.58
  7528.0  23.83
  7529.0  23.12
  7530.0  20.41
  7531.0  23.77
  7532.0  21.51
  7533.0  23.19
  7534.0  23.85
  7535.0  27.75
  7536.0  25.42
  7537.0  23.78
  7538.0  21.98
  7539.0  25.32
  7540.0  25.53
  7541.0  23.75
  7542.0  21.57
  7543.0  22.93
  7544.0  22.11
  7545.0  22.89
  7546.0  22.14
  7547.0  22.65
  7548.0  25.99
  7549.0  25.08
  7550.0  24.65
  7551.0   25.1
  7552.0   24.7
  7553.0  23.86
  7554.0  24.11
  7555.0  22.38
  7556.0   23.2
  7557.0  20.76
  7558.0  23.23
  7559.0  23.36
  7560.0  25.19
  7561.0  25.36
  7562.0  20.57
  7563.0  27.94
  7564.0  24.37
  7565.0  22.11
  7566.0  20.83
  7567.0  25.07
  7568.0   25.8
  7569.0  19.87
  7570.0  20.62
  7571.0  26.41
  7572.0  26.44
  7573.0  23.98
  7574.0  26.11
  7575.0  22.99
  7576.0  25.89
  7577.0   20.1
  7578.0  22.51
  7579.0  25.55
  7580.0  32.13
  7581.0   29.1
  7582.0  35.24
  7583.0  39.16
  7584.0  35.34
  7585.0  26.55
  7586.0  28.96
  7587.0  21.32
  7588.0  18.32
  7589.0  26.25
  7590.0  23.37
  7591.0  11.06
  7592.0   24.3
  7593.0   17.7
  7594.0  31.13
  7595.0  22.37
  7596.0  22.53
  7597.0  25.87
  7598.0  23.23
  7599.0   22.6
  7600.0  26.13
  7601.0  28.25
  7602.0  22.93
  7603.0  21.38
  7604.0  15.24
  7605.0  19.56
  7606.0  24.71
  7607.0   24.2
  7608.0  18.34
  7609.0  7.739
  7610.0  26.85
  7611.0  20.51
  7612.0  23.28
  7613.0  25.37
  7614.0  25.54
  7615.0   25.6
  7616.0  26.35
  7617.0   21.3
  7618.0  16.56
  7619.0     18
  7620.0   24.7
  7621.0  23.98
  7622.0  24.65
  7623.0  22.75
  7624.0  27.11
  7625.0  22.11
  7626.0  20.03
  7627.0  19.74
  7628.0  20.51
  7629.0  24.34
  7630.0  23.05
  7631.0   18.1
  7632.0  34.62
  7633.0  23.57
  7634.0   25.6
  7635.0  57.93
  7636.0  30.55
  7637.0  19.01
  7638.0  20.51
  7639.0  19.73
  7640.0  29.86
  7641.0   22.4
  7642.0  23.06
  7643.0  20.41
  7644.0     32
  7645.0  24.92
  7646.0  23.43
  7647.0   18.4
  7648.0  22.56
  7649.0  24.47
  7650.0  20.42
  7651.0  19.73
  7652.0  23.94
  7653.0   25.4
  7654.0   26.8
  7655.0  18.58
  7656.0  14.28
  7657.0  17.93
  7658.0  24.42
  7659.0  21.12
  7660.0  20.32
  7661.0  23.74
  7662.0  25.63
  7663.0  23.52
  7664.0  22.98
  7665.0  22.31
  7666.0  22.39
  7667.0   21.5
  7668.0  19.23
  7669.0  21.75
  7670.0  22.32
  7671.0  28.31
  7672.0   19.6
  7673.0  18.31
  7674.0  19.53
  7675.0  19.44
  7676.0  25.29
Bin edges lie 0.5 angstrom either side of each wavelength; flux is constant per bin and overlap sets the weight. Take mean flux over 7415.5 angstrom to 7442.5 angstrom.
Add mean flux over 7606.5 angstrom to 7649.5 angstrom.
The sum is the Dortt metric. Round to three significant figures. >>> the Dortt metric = 46.8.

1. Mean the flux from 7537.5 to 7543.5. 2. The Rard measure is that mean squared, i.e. 553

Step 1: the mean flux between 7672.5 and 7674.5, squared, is 358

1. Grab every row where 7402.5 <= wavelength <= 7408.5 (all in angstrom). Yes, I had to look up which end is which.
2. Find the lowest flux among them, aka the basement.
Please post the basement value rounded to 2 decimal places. 18.98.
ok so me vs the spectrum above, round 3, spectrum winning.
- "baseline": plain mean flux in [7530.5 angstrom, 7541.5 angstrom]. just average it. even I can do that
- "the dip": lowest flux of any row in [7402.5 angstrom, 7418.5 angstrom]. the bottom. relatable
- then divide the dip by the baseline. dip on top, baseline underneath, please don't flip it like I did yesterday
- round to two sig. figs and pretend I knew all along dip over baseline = 0.72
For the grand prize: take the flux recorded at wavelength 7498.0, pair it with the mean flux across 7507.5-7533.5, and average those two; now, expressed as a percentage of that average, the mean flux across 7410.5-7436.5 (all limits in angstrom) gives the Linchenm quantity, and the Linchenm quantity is 101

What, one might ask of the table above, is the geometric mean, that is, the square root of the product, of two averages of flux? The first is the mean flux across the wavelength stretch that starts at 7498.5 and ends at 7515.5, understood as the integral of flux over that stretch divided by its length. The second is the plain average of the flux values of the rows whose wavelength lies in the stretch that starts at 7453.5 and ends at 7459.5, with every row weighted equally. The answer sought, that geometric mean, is 24.0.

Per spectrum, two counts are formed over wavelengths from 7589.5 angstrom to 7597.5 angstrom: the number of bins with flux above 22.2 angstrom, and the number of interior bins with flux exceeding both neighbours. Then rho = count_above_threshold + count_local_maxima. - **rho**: 8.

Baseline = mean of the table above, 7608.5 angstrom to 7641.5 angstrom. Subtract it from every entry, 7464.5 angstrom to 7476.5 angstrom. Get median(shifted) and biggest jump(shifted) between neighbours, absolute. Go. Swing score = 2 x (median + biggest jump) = 13.8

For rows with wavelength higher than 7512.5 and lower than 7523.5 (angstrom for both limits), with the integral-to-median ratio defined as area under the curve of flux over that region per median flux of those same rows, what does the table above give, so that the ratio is 11.08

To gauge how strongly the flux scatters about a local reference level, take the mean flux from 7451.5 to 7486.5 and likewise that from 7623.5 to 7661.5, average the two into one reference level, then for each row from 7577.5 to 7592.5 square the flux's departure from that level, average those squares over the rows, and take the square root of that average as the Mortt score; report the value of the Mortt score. 7.4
